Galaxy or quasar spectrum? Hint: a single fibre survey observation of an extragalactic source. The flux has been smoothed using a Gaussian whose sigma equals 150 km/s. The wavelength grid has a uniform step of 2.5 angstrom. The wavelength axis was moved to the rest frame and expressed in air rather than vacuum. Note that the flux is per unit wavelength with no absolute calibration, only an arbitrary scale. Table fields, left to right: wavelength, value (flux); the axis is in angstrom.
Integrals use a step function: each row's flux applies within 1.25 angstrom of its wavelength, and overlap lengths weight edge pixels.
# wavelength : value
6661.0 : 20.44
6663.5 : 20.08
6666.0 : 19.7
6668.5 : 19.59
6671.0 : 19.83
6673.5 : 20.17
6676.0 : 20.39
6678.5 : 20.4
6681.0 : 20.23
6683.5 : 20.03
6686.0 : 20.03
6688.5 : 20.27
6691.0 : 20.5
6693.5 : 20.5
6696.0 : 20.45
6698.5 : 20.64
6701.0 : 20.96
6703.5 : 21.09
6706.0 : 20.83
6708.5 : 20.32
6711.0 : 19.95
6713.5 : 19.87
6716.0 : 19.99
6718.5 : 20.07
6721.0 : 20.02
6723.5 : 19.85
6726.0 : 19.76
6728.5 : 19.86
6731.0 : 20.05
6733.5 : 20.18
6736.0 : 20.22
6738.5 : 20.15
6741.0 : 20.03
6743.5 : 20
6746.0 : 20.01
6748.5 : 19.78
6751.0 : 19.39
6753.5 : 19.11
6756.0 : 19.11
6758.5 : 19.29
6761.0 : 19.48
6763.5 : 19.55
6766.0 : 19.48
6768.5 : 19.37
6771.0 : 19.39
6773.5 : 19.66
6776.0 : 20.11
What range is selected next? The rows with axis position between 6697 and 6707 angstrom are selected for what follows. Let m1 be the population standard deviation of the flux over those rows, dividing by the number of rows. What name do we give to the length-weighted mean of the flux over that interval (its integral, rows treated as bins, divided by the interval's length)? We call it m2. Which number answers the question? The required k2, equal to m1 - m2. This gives -20.7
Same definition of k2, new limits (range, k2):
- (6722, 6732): -19.8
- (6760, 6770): -19.4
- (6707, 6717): -19.9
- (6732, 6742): -20.1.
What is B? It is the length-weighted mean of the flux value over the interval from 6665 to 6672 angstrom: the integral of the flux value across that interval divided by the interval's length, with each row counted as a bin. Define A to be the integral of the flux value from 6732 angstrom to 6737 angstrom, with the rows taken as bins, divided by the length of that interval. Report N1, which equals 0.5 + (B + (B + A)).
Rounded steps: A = 20.2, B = 19.7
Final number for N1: 60.1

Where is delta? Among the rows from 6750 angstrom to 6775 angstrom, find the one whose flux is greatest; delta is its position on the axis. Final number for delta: 6773.5 angstrom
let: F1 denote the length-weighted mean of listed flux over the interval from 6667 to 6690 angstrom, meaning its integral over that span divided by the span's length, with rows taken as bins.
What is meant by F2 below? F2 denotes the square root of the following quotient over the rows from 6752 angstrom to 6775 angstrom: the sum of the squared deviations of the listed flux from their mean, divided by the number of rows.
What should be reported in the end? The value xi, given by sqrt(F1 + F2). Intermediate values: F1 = 20.1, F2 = 0.18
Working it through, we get 4.50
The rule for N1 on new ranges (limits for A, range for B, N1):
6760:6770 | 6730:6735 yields 60.2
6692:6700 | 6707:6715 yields 61.2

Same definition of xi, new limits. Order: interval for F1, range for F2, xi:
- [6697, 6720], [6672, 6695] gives 4.54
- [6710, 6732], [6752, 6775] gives 4.48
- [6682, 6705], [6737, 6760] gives 4.57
